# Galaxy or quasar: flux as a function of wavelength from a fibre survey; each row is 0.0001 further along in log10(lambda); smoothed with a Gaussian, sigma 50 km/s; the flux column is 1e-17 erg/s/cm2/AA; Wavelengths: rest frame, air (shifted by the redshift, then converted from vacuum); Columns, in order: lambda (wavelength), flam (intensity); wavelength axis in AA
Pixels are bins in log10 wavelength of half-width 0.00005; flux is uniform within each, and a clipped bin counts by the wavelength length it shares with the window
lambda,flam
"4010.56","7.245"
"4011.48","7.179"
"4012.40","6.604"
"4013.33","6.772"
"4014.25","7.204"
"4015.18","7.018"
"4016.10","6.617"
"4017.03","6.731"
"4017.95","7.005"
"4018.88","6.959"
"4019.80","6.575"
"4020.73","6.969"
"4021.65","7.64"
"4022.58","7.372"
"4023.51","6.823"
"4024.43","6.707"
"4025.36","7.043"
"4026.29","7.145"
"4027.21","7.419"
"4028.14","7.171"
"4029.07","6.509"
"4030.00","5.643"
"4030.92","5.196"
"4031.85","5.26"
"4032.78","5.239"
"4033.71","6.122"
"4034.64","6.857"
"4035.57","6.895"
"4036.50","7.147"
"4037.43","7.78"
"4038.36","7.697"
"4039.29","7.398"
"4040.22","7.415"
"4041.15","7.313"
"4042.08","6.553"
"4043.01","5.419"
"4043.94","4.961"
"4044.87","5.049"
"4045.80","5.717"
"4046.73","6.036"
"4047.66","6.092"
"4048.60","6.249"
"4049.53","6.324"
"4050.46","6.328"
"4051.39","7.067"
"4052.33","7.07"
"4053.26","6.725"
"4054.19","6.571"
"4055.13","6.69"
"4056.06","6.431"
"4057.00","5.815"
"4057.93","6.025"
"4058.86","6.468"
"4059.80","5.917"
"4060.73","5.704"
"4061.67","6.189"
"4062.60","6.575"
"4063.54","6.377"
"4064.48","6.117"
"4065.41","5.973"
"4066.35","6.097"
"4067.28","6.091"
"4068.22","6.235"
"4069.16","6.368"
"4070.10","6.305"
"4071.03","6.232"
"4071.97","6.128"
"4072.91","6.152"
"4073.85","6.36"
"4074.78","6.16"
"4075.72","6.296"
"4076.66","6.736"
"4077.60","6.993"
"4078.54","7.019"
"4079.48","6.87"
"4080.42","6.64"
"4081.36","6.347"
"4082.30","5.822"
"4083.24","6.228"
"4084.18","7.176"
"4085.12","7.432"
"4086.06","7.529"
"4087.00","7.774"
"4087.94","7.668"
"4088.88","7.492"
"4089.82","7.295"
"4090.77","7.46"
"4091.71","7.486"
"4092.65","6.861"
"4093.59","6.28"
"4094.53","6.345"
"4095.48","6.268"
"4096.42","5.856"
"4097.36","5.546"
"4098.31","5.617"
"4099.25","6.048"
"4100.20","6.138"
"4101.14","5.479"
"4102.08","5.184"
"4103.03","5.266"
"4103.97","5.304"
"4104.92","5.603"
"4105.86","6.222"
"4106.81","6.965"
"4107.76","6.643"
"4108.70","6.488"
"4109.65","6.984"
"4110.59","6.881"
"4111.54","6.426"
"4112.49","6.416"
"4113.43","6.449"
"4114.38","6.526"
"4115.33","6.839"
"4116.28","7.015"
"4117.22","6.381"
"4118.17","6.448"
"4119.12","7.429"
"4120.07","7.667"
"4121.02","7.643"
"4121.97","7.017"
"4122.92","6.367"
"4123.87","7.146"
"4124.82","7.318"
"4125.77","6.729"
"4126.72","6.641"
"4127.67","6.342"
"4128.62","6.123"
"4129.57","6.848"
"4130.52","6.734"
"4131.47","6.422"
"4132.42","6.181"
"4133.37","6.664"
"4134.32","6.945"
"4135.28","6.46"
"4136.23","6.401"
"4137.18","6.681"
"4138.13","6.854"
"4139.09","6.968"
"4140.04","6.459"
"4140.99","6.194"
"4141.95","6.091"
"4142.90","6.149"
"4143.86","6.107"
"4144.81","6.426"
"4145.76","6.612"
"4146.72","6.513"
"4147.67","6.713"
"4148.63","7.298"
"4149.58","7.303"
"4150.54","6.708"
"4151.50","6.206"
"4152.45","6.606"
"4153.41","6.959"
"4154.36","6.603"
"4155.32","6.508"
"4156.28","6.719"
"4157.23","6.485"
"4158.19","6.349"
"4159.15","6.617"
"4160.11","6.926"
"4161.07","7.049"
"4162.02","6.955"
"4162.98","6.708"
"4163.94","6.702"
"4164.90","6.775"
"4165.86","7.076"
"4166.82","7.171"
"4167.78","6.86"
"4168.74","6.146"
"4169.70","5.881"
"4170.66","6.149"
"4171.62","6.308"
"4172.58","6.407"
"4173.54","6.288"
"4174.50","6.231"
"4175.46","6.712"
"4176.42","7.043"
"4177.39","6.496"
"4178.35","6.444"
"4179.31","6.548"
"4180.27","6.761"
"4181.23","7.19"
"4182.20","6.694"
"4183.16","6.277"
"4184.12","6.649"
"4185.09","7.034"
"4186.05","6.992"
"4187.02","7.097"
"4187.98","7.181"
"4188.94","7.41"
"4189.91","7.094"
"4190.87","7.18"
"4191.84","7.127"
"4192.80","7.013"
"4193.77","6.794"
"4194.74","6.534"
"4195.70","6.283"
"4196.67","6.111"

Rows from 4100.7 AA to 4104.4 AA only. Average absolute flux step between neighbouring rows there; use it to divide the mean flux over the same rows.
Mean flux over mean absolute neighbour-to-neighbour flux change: 38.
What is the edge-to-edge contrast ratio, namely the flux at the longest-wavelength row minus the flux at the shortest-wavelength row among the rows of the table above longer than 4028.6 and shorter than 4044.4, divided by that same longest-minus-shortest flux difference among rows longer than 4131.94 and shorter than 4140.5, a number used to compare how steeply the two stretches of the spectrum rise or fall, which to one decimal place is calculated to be -5.6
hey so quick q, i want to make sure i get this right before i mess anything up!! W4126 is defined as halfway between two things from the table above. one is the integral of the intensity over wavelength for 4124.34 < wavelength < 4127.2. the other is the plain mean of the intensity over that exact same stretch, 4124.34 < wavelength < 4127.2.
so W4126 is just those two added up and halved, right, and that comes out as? 13.3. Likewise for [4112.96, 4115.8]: 12.7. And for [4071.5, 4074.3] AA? 11.8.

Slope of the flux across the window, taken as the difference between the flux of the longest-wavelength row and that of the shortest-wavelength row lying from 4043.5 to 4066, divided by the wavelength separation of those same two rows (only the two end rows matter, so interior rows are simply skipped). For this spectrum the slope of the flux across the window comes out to 0.047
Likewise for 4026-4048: -0.049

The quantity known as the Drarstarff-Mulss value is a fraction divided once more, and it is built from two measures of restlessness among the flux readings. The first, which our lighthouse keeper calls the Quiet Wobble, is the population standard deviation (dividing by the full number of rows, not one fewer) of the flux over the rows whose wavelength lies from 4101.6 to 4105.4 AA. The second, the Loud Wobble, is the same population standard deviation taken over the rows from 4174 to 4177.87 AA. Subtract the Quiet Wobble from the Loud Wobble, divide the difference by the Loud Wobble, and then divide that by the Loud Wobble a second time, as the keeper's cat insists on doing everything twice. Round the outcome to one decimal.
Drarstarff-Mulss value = 1.6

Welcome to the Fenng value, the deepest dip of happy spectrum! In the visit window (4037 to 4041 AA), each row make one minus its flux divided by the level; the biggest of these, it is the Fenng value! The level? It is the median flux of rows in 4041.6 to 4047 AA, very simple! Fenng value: -0.329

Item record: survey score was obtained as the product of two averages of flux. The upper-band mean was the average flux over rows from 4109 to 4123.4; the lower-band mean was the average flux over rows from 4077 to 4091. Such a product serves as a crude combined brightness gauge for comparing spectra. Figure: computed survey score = 48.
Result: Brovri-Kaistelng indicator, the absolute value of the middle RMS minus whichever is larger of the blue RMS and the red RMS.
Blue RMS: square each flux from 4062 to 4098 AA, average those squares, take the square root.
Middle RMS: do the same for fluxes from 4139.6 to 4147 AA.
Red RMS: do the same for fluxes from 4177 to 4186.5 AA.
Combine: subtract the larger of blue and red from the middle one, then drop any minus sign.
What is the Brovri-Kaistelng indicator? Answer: 0.39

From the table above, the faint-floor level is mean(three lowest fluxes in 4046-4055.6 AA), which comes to 6.13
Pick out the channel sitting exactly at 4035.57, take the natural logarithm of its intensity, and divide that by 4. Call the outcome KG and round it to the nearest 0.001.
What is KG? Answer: 0.483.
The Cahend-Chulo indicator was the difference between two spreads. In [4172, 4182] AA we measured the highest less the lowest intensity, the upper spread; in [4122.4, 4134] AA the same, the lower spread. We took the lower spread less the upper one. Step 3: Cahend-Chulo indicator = 0.24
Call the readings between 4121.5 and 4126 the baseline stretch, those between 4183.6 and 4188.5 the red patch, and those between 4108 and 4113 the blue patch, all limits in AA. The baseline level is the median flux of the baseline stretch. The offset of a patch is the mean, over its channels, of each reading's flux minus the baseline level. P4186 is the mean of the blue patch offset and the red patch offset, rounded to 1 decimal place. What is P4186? -0.2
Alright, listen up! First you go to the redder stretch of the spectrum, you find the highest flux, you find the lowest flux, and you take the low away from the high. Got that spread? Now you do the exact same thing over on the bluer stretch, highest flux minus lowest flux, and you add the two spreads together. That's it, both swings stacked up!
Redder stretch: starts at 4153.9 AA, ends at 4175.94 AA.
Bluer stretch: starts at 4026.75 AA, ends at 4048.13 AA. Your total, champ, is 4.11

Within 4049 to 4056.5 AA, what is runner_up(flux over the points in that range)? 7.067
